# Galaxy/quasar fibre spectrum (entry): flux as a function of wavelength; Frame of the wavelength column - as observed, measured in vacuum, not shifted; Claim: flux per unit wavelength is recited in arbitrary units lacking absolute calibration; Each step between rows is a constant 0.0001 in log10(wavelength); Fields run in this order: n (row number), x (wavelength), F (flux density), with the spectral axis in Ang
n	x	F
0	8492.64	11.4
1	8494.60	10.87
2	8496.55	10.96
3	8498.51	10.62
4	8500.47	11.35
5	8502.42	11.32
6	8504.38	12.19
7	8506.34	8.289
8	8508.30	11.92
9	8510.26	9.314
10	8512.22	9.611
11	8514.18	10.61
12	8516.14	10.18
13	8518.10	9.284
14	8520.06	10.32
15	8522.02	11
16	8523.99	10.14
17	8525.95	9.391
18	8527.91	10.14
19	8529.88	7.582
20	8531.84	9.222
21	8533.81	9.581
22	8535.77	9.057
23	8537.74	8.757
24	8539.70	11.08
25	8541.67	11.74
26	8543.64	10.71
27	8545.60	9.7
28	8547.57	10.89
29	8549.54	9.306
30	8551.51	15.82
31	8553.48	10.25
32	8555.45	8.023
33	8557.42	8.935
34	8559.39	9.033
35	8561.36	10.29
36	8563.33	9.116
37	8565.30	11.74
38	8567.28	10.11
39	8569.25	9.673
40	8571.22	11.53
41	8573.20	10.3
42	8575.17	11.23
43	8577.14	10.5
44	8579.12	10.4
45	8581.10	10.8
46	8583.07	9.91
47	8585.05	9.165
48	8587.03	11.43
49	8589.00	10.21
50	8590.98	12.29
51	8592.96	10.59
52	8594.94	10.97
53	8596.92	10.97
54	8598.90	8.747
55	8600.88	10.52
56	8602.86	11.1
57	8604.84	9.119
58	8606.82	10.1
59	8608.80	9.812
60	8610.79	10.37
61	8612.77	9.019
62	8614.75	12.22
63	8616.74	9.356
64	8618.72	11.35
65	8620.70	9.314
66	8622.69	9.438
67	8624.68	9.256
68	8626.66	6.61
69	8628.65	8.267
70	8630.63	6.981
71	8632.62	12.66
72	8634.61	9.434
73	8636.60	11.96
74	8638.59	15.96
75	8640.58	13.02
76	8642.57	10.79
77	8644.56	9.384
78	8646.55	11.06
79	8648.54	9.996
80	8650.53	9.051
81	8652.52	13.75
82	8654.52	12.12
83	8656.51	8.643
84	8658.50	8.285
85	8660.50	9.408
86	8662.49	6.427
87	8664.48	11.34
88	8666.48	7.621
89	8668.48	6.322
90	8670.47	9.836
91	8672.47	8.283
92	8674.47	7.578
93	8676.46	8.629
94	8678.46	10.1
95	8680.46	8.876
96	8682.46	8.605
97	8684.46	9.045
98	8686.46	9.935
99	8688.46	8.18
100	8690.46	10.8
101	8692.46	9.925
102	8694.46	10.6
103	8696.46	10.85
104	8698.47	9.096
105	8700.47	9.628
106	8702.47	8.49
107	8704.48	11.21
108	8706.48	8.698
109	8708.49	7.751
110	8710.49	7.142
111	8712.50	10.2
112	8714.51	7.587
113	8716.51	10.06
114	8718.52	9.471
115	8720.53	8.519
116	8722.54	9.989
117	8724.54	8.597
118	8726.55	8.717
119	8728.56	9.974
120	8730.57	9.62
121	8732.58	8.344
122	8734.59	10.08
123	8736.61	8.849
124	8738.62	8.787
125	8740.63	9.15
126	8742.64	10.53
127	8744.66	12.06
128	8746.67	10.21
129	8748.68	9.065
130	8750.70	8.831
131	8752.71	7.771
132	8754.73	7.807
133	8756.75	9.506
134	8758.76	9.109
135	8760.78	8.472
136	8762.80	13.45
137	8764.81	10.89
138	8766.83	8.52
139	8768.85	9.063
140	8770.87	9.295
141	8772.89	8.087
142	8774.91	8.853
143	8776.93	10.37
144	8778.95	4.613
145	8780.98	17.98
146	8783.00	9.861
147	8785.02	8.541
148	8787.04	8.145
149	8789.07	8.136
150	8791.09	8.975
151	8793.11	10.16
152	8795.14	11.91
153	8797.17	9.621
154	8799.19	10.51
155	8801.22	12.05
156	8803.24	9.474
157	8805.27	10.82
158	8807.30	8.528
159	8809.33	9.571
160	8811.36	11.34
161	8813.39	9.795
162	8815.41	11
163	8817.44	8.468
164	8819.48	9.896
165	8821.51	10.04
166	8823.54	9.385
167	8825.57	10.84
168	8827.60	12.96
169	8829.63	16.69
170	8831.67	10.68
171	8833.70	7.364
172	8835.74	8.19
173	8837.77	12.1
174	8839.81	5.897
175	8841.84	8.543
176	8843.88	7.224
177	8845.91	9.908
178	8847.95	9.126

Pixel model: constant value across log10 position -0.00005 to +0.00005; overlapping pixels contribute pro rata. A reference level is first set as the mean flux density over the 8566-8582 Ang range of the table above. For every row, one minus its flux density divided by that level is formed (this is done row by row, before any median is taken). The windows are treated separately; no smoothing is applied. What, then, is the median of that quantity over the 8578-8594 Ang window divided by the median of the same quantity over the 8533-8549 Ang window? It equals 0.2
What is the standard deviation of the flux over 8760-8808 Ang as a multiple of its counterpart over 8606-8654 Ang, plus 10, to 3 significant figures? 11.2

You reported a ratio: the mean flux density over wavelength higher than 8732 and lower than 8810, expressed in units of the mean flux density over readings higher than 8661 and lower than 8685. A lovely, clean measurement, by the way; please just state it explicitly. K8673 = 1.13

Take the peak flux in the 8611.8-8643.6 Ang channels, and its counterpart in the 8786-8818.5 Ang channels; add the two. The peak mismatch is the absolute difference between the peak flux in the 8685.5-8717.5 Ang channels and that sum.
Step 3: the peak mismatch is 16.8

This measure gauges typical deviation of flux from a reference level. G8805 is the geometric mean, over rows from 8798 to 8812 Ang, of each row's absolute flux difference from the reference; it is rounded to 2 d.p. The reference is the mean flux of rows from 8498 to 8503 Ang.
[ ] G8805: 0.82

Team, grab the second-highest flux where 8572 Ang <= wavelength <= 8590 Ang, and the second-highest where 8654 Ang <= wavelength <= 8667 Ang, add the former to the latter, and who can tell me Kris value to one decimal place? 22.6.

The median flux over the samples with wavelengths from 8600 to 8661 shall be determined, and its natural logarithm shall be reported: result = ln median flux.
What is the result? 2.284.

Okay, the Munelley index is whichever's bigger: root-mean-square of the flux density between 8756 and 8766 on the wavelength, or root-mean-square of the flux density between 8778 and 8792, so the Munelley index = 10.44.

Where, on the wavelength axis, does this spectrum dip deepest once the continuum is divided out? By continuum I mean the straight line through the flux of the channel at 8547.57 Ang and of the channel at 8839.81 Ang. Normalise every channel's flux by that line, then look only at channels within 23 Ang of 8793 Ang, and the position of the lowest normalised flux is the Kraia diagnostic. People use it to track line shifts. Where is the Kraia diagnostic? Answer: 8778.95 Ang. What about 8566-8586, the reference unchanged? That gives 8585.05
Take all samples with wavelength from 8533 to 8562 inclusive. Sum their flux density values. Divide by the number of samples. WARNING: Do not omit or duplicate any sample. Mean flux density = 10.2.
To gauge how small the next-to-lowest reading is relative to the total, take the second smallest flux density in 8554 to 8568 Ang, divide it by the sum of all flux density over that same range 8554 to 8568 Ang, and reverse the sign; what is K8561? -0.13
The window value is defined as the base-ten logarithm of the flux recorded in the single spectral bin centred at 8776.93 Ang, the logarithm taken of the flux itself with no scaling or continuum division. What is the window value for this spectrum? 1.02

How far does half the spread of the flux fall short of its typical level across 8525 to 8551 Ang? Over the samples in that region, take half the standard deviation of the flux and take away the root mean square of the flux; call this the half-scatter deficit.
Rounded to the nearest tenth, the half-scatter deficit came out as -9.3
